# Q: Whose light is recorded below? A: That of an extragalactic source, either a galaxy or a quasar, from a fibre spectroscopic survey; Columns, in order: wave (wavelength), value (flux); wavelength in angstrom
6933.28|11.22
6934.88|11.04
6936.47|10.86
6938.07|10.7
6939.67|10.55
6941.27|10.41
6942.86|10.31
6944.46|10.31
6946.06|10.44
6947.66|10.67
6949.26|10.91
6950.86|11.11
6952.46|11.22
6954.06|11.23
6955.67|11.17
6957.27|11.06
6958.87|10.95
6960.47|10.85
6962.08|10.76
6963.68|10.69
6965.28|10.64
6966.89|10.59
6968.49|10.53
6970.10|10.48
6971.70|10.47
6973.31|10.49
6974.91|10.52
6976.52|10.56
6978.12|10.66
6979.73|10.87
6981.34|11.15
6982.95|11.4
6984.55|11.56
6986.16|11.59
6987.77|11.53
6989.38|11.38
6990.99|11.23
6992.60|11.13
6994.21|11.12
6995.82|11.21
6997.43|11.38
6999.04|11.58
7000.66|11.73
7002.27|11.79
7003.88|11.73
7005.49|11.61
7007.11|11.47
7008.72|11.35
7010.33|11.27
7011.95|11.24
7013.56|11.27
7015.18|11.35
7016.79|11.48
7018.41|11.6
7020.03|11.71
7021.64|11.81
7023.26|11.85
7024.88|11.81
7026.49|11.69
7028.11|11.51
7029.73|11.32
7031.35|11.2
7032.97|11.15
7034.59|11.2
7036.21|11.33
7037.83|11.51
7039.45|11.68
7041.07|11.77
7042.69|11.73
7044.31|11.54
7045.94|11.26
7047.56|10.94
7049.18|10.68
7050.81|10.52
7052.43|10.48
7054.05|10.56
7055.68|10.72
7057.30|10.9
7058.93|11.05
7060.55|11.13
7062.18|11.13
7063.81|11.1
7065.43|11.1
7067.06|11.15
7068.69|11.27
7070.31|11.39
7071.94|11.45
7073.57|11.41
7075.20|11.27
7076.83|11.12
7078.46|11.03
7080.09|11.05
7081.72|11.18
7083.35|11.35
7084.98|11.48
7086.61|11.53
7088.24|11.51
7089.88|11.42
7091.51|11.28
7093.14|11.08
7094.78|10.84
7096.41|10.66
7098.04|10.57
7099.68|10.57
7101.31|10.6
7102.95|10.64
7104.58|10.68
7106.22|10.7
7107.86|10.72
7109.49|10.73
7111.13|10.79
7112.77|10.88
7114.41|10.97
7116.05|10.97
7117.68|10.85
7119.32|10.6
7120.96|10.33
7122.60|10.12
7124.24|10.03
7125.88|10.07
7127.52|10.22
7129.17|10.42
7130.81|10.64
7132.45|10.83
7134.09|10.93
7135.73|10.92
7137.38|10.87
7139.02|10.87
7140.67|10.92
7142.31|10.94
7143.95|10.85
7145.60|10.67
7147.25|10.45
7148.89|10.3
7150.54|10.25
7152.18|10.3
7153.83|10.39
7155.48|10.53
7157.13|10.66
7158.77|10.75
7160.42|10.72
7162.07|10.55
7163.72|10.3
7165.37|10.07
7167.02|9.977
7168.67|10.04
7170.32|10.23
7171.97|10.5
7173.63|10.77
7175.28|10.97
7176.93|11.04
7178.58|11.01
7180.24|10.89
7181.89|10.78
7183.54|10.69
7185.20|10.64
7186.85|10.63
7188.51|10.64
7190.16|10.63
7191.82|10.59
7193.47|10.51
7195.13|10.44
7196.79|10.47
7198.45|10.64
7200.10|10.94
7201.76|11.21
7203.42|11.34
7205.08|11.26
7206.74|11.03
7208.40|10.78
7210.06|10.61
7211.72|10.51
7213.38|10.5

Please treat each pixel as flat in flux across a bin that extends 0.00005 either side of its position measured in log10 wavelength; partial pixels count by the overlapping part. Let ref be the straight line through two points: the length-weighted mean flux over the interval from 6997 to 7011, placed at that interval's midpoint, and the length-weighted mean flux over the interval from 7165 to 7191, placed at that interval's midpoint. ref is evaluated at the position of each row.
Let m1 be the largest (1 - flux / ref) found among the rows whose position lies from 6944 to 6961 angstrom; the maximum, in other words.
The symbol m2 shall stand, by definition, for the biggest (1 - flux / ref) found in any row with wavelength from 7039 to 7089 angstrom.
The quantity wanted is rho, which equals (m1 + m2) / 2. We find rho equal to 0.10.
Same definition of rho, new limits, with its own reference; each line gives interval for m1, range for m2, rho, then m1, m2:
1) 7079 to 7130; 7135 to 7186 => 0.07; 0.08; 0.064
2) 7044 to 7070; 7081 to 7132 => 0.08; 0.07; 0.080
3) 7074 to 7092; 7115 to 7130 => 0.04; 0.01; 0.080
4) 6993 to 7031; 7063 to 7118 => 0.04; 0.04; 0.043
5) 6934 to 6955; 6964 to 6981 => 0.12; 0.13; 0.107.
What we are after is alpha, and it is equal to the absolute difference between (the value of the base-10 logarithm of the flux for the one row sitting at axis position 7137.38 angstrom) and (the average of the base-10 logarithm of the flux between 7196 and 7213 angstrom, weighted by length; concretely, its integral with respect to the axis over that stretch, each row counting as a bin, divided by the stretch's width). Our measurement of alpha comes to 0.000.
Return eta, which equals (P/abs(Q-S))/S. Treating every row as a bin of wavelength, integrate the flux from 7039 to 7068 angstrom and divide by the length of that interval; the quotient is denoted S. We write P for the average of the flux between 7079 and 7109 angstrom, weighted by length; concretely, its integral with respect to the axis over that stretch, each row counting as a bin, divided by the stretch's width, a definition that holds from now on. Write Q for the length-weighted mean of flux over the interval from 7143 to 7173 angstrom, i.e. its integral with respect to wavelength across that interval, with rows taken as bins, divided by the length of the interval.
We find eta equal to 1.5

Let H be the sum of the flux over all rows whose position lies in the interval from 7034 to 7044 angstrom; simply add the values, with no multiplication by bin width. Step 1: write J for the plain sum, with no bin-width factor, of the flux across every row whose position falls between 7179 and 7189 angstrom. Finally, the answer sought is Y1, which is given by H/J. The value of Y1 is 1.08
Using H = 69.2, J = 64.3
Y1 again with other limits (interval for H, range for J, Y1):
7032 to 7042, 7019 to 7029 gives 0.98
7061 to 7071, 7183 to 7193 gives 1.05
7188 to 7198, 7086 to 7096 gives 0.94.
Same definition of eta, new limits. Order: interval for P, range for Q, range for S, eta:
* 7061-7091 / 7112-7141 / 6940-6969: 7.5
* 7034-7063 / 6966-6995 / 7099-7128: 2.8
